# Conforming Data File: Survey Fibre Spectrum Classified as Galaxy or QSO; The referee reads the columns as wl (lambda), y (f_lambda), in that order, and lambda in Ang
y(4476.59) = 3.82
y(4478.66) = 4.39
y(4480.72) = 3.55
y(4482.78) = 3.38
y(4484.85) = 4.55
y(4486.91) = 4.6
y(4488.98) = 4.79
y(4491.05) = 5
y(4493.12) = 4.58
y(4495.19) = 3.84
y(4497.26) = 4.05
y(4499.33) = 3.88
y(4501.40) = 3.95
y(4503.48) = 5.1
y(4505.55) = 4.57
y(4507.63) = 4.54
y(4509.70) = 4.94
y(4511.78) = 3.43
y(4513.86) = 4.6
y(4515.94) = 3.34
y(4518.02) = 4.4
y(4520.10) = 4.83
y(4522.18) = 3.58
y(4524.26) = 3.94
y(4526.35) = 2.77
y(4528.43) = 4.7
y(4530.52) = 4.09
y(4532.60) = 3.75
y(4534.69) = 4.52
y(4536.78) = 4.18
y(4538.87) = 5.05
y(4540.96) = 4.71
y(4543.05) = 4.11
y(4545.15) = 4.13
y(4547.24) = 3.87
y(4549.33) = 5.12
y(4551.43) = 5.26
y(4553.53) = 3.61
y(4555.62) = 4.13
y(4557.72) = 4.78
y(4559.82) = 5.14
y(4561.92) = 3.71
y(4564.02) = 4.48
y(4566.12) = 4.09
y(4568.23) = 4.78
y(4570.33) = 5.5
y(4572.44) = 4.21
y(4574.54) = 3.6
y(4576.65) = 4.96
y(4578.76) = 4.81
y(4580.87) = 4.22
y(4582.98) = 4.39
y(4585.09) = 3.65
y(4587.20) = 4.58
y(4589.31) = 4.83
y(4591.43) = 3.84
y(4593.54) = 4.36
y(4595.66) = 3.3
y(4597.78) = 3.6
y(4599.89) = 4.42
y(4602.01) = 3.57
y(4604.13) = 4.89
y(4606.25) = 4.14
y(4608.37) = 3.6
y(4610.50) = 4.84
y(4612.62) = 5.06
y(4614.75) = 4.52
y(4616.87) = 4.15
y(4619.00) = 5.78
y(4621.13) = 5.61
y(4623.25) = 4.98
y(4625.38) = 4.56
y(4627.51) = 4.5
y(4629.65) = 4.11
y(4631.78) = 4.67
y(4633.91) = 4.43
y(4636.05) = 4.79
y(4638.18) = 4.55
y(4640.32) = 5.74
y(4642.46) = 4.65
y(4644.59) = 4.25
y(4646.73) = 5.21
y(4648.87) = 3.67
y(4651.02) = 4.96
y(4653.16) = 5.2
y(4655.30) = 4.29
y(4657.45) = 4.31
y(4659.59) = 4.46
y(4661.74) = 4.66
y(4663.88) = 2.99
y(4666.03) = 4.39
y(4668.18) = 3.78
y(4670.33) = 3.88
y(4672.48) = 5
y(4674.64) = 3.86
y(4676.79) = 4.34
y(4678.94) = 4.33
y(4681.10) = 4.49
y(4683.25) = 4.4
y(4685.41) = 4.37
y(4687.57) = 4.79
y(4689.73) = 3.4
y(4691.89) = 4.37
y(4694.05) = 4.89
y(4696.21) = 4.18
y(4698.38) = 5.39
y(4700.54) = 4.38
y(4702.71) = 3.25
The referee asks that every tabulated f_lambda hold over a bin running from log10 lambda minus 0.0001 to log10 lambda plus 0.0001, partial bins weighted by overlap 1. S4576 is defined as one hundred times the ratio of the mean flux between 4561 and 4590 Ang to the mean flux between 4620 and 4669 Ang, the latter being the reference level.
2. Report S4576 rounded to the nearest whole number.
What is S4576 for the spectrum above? 97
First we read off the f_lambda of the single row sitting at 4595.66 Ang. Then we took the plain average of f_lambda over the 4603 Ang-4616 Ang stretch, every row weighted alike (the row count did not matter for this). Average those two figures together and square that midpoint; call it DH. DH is 15.2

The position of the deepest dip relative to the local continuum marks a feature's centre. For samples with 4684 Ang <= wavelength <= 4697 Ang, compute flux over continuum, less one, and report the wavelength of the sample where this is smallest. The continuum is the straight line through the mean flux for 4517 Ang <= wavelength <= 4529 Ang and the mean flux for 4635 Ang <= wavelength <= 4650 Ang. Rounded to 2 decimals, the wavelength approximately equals 4689.73 Ang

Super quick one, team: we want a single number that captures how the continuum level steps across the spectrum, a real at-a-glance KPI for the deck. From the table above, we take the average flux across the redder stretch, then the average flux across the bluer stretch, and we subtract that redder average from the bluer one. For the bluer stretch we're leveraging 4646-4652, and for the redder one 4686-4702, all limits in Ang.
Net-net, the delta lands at 0.1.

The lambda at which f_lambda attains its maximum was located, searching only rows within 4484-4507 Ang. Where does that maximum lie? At 4503.48 Ang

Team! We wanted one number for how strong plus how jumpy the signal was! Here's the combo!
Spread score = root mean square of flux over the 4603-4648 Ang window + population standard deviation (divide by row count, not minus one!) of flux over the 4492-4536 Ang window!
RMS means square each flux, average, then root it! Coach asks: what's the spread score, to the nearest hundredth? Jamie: 5.33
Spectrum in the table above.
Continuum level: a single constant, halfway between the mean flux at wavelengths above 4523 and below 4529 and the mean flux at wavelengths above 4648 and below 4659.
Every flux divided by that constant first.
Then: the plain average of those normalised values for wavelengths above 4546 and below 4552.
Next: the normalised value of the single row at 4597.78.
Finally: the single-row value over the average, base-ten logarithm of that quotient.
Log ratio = -0.12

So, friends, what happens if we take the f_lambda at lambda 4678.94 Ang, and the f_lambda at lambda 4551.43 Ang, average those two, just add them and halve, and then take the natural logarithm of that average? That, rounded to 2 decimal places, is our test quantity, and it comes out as 1.57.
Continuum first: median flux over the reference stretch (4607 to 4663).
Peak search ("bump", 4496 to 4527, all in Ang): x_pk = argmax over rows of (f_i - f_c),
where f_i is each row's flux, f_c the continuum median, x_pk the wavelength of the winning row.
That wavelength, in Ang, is 4503.48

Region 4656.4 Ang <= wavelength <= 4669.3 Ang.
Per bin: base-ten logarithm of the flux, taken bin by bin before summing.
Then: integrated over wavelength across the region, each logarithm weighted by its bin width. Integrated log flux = 7.8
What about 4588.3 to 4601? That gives 7.7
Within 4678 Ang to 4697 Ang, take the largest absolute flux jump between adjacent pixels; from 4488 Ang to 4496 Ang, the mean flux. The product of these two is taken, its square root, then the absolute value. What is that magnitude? 2.52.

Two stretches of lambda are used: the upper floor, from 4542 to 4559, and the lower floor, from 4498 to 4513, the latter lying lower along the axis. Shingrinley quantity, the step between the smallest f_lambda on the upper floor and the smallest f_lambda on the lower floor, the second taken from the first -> 0.2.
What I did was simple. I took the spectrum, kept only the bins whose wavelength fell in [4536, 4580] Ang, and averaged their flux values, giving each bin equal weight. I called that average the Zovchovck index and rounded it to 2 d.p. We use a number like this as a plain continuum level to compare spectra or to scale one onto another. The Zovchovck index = 4.49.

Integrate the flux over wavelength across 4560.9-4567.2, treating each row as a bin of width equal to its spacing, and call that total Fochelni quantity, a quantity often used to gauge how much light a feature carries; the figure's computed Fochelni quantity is 25.8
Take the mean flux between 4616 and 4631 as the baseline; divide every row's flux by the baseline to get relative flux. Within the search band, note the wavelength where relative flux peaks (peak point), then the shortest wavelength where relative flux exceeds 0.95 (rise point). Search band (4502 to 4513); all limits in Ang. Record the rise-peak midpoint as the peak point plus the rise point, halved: 4503.5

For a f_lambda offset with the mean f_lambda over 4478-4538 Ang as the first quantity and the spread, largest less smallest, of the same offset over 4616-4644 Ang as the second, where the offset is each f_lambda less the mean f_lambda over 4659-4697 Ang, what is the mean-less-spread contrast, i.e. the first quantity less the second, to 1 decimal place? -1.7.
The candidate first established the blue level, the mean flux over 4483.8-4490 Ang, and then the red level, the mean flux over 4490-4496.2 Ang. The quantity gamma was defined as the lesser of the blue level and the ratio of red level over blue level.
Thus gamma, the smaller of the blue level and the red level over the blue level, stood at 0.96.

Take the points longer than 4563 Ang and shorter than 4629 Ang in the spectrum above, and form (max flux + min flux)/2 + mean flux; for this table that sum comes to 9.0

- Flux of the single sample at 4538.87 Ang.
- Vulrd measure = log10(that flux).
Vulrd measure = 0.703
